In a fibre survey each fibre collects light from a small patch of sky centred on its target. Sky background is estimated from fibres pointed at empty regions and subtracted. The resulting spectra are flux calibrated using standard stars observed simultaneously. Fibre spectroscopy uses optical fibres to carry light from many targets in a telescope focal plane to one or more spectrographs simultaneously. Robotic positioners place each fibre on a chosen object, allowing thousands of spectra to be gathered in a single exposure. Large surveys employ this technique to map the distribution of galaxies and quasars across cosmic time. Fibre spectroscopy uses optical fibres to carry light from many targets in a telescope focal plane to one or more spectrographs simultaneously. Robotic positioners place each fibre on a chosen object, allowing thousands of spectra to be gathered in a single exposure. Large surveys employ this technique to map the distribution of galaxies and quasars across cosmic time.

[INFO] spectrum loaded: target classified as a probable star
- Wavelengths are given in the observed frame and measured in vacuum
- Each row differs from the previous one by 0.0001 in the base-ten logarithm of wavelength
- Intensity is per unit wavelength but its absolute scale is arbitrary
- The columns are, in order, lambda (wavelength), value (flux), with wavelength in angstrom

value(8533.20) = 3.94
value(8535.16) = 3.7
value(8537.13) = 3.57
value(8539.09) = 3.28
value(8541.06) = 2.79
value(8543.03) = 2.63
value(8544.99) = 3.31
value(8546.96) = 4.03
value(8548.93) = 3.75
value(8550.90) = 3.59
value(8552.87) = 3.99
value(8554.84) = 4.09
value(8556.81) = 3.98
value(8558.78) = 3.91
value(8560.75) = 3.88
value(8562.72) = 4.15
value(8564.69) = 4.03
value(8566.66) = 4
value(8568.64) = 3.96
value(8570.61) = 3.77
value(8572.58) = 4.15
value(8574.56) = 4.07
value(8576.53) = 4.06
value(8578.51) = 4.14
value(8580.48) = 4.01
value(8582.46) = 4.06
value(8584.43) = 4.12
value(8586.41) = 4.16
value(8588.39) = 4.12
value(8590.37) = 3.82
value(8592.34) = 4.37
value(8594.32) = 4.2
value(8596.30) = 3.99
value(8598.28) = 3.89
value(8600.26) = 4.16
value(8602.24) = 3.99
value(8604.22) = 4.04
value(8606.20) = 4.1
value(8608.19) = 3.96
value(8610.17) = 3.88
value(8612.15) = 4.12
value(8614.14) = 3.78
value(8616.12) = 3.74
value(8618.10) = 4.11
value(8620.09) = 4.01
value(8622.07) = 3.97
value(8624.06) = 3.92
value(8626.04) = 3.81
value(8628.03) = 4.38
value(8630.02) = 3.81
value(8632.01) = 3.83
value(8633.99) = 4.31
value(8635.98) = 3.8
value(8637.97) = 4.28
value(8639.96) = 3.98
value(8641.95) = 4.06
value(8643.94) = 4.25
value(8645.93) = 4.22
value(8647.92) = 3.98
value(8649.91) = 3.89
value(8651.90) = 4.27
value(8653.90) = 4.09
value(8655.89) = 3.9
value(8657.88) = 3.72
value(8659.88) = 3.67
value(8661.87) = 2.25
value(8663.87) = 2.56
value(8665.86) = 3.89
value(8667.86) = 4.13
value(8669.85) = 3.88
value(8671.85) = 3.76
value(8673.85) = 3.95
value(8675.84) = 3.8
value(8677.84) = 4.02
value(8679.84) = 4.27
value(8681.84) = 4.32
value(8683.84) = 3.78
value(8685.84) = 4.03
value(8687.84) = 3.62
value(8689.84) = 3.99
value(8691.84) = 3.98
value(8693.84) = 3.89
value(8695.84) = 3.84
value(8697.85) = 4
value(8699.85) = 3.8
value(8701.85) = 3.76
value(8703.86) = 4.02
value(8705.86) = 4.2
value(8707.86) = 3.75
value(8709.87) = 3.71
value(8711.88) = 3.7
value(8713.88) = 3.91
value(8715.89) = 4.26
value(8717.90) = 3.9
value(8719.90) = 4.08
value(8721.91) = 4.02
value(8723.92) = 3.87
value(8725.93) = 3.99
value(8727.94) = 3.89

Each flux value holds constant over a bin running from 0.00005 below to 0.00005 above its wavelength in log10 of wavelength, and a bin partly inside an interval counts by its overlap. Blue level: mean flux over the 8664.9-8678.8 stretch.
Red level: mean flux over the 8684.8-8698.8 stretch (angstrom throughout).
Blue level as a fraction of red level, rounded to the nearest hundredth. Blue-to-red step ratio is 1.00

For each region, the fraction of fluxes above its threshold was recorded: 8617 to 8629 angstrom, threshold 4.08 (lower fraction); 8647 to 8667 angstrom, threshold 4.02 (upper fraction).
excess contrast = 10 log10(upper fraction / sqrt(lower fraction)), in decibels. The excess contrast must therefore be -4.6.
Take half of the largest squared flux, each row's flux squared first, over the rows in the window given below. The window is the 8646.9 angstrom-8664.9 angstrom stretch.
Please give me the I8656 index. 9.12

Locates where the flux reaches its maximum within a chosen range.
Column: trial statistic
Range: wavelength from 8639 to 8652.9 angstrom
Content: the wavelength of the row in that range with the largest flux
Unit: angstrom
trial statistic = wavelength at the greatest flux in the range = 8651.90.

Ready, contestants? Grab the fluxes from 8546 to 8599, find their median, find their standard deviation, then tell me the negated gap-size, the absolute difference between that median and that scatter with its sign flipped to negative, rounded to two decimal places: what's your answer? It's -3.87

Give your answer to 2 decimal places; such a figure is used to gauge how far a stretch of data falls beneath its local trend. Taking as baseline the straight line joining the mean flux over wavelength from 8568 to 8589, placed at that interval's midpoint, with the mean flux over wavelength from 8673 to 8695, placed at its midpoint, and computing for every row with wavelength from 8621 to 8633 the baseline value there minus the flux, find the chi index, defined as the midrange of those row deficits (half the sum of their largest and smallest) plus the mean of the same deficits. -0.02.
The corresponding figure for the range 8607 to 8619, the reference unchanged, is 0.19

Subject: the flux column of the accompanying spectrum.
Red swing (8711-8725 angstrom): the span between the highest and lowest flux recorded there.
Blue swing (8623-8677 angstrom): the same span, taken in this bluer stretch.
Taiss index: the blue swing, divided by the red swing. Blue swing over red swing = 3.8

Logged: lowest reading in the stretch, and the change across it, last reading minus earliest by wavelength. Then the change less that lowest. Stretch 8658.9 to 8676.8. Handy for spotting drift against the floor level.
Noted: -2.12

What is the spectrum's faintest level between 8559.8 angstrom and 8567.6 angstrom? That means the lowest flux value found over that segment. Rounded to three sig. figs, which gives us 3.88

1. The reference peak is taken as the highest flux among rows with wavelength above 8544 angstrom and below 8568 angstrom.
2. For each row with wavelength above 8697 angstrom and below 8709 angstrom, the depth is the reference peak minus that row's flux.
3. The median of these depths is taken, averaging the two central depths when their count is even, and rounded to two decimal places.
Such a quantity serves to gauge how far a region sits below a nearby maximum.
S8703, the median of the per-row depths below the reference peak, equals 0.25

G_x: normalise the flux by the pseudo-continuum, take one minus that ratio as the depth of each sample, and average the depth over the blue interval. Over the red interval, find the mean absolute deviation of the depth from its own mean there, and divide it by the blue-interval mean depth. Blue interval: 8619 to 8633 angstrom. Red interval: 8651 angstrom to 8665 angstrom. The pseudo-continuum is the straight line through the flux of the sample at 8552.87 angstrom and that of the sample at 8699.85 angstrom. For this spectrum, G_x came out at -9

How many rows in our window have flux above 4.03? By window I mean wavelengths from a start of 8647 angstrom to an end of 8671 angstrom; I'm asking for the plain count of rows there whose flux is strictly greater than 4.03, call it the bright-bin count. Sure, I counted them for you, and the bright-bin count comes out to 3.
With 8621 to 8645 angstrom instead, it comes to 5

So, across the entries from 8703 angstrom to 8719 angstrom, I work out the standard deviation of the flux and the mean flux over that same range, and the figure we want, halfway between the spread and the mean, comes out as 2.07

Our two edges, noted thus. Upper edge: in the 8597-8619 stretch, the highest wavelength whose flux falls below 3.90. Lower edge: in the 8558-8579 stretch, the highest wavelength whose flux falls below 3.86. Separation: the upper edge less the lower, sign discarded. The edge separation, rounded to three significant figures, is 45.5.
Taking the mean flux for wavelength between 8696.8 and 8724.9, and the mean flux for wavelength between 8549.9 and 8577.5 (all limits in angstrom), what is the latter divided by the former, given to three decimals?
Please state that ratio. 1.012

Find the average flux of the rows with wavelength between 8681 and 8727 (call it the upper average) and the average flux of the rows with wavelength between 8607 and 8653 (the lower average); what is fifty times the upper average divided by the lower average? 48.9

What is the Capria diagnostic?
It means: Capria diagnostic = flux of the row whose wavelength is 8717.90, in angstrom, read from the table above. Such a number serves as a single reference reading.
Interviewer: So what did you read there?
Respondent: 3.9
